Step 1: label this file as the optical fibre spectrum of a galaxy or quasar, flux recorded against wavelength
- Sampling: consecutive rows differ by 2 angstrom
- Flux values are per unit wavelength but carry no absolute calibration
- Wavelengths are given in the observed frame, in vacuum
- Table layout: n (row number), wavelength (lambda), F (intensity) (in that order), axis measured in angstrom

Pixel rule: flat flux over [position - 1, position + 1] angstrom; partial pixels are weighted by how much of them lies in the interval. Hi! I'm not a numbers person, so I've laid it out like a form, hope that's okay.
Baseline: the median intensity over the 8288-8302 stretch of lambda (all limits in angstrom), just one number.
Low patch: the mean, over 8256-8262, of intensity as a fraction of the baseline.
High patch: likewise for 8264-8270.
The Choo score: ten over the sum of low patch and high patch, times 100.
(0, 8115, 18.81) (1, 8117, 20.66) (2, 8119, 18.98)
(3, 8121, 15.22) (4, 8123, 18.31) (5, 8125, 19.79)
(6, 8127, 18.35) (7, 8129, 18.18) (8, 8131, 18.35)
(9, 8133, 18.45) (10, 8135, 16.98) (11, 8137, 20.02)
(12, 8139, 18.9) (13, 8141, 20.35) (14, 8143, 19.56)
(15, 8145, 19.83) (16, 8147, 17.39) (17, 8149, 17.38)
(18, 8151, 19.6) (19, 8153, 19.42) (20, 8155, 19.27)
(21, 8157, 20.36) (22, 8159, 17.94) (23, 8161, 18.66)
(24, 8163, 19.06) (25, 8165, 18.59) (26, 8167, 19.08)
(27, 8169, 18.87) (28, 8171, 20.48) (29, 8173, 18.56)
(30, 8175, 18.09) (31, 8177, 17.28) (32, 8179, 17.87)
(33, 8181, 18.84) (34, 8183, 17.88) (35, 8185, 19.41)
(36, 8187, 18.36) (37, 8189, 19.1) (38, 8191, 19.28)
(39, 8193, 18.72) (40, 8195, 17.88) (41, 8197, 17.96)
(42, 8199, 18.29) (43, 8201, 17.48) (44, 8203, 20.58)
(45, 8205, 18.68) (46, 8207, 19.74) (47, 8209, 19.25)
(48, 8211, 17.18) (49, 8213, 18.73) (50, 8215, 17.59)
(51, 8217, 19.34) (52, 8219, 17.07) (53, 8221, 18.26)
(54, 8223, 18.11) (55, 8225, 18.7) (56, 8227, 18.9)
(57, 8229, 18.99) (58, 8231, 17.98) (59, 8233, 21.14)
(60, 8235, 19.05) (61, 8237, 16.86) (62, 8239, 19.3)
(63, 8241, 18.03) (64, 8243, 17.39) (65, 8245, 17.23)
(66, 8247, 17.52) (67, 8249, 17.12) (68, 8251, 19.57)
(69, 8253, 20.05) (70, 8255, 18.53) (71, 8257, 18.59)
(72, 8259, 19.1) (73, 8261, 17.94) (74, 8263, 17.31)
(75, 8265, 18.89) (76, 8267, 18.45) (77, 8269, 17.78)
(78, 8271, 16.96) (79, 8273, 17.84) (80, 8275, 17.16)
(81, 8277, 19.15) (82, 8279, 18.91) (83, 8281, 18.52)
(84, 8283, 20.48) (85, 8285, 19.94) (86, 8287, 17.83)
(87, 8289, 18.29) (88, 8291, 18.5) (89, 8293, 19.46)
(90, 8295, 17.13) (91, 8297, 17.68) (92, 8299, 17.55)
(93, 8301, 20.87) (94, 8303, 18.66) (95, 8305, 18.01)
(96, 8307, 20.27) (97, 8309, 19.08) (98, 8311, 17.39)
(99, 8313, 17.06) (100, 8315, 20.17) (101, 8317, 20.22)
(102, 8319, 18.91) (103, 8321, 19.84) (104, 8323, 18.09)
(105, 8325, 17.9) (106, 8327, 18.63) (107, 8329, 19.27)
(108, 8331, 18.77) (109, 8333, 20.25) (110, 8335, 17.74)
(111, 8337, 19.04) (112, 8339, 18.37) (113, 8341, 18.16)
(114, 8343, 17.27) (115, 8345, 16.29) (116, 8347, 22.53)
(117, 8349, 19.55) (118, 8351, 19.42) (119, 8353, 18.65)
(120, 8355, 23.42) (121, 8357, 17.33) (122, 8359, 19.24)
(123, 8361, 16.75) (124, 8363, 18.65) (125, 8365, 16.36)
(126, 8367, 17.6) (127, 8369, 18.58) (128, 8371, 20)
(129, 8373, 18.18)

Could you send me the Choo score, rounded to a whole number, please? 495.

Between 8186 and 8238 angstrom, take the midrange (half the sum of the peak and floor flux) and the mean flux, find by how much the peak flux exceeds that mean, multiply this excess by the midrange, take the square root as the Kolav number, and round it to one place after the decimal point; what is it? 7.0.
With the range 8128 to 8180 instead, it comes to 5.6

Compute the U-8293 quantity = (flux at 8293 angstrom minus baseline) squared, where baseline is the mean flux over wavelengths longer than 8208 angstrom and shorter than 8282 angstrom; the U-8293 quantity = 1.3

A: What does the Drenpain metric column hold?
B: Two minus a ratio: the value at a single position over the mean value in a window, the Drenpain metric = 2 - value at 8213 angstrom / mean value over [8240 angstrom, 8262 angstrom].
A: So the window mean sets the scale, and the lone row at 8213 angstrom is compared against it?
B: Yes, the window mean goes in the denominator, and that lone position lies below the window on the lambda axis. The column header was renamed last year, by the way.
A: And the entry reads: 0.98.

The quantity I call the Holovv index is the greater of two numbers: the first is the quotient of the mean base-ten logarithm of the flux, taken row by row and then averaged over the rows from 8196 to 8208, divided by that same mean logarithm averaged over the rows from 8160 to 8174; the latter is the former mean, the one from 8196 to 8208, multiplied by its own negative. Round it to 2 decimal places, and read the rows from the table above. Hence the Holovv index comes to 1.00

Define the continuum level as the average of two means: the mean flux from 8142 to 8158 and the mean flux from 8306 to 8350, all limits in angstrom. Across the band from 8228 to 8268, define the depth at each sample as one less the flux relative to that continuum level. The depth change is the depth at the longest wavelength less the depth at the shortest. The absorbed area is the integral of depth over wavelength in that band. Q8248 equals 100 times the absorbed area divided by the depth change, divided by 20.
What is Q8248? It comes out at 195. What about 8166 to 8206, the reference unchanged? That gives 172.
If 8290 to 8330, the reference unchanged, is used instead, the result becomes -63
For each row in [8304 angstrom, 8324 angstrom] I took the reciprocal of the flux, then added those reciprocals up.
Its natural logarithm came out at -0.6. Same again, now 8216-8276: 0.5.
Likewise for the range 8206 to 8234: -0.3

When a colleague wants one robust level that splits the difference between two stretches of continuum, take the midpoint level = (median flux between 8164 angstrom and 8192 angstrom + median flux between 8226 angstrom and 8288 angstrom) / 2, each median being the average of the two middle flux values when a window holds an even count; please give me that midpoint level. 18.6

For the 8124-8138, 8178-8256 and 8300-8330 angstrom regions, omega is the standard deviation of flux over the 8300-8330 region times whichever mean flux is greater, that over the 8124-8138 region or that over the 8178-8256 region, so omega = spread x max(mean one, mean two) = 21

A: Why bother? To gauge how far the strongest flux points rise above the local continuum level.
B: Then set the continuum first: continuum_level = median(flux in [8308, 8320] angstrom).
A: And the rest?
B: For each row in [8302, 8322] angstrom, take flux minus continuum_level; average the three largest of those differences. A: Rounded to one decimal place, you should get 1.2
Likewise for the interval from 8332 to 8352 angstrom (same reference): 1.8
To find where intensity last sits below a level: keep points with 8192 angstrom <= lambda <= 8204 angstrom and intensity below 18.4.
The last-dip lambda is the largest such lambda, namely 8201 angstrom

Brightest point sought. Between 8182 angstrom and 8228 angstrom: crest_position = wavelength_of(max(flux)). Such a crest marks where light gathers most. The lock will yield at 8203 angstrom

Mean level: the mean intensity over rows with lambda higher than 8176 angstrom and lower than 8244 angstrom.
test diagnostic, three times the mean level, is 55.5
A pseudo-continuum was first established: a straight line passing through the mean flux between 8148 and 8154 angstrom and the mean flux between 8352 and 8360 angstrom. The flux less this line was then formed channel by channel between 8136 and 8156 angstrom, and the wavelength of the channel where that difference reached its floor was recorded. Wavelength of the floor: 8149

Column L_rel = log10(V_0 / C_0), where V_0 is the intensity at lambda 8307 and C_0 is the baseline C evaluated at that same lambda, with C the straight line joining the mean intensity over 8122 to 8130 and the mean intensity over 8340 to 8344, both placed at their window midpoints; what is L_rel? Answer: 0.055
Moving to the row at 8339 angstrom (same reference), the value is 0.015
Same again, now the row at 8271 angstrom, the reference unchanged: -0.026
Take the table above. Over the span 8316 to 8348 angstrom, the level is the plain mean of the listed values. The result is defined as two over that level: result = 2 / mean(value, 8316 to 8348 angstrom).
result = 0.106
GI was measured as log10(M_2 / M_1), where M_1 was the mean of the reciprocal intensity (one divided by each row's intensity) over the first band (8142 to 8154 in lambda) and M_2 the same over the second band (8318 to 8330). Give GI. 0.001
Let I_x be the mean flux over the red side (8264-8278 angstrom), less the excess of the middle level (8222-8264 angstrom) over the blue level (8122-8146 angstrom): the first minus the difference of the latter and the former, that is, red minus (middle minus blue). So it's 18.5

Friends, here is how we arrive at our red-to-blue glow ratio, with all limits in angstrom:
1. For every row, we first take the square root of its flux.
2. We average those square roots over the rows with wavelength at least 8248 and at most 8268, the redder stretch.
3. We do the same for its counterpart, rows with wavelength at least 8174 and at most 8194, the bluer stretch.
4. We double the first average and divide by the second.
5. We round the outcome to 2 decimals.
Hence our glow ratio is 2.00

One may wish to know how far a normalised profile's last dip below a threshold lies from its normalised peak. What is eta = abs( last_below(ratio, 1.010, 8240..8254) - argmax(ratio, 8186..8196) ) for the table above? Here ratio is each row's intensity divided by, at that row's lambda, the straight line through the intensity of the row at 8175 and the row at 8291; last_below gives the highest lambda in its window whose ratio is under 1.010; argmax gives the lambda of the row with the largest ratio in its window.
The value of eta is 58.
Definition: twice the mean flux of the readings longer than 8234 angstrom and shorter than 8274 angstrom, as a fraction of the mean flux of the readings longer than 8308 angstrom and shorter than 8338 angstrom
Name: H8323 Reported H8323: 1.93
